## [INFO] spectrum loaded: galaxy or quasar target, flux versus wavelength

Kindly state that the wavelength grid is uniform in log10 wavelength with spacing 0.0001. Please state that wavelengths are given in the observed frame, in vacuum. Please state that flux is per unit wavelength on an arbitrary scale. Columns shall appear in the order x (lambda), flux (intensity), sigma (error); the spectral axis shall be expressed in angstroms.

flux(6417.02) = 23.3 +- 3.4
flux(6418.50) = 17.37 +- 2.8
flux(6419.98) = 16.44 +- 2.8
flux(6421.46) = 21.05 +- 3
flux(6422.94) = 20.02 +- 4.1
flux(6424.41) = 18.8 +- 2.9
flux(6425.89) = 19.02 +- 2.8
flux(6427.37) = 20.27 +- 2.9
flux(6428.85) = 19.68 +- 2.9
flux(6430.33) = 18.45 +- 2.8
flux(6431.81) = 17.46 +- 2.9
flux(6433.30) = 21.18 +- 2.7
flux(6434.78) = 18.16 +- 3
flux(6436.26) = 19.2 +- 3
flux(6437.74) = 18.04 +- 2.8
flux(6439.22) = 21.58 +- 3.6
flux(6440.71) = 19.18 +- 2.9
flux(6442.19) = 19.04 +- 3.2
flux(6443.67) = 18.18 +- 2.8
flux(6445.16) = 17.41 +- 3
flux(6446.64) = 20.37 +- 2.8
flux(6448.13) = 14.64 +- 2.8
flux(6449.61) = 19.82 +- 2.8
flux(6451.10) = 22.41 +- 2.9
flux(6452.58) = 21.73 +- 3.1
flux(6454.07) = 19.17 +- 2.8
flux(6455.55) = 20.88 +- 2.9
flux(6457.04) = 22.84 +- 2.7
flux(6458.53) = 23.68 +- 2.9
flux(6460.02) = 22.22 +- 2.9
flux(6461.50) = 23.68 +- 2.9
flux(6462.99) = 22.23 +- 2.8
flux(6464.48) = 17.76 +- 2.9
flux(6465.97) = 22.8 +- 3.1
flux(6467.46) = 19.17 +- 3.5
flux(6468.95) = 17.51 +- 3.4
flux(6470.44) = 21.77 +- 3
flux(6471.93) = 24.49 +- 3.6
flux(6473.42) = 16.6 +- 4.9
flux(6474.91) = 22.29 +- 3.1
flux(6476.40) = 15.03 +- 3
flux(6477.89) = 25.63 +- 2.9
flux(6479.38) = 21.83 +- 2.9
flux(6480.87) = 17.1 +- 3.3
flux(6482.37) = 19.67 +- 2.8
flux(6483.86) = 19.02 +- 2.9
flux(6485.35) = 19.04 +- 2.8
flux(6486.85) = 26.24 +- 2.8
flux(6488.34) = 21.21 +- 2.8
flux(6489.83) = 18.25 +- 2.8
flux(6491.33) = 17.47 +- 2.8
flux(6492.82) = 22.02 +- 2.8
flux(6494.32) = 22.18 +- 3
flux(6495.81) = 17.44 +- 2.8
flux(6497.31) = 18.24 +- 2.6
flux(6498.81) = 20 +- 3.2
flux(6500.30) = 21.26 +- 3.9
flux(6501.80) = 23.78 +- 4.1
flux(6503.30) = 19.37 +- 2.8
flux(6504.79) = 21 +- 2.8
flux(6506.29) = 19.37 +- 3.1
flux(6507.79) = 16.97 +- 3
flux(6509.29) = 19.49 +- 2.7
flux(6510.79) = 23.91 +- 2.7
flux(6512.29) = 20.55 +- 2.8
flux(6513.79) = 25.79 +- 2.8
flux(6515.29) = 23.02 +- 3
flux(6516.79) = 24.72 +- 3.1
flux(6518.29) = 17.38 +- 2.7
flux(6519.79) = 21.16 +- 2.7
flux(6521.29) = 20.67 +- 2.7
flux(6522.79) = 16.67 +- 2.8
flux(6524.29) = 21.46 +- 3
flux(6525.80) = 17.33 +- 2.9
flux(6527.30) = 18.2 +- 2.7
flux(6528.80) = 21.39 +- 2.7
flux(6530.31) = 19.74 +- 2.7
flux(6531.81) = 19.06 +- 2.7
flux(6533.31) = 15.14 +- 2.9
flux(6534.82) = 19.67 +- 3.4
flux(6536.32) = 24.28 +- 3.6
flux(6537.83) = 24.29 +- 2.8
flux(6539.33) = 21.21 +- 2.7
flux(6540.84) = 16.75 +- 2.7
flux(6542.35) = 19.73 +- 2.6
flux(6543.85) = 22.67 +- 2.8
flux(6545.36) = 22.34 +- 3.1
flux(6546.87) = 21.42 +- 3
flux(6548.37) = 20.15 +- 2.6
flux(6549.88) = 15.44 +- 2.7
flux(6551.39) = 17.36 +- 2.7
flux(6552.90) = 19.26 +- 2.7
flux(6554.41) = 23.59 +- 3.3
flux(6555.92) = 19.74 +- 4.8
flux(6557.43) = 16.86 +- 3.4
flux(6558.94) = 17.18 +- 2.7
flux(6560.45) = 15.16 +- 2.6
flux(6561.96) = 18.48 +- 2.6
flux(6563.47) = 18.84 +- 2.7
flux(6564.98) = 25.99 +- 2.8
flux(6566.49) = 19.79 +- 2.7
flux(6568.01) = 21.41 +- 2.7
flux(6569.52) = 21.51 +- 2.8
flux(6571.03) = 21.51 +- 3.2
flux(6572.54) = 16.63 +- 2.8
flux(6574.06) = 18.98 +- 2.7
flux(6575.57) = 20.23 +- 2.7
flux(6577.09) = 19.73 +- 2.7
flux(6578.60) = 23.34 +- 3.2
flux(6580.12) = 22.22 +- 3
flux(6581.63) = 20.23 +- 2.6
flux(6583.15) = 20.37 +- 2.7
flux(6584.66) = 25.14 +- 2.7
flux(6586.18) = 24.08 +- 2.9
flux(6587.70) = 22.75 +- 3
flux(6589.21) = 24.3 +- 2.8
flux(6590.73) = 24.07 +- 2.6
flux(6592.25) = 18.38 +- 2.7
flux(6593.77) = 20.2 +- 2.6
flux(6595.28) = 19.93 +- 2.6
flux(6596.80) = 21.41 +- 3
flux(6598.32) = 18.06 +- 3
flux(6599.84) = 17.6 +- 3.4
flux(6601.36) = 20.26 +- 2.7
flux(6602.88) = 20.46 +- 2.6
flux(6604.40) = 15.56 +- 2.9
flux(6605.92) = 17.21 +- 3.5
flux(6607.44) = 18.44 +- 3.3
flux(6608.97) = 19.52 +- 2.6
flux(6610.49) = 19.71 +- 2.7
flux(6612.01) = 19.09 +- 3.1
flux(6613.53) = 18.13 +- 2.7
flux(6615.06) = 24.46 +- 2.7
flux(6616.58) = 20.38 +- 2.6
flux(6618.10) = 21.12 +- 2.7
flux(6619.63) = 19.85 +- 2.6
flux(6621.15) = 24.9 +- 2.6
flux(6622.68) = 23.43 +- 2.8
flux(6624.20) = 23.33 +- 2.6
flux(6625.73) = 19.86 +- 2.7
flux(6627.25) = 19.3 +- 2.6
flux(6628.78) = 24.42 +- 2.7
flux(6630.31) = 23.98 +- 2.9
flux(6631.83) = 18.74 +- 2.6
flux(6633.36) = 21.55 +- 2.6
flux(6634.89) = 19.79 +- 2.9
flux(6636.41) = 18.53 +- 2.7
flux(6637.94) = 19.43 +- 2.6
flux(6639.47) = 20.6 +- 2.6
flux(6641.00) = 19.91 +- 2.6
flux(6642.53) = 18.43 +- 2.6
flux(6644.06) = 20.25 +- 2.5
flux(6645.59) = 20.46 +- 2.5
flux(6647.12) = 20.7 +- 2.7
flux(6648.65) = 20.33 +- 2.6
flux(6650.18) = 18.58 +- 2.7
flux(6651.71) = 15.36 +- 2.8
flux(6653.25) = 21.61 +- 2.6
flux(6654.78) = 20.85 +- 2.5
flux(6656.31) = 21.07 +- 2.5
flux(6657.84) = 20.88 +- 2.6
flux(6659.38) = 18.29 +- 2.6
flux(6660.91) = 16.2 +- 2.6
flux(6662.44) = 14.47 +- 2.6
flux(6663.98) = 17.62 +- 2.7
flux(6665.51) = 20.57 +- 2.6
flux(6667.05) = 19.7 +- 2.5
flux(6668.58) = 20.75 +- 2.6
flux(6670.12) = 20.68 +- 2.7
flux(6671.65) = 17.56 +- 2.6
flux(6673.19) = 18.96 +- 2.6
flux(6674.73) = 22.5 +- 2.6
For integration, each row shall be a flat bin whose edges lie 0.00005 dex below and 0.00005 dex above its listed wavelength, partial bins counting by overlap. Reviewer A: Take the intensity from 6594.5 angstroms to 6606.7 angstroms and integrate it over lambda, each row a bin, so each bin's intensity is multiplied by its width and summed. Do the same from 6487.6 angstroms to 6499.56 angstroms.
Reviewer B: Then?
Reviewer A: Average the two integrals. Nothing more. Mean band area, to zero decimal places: 232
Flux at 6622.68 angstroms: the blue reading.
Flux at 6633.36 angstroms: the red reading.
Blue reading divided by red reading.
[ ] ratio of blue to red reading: 1.09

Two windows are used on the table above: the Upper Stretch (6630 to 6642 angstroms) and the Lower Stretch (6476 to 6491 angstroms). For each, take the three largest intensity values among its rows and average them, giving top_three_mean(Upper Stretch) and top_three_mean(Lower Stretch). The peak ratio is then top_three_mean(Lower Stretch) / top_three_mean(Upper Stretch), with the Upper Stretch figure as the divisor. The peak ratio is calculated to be 1.11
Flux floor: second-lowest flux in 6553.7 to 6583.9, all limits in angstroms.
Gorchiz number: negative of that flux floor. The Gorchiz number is -16.6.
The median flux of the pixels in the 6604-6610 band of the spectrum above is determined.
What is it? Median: 17.8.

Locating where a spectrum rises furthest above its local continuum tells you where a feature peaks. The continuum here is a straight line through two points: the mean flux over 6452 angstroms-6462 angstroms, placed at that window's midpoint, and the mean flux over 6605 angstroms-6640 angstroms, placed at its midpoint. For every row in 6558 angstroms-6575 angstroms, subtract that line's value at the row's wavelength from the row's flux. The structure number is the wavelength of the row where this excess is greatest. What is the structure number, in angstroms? 6564.98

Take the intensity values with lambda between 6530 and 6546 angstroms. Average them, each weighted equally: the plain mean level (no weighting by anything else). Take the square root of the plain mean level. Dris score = 4.52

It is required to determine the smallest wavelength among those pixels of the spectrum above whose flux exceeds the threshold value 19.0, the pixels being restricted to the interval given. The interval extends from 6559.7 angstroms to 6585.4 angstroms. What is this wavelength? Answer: 6564.98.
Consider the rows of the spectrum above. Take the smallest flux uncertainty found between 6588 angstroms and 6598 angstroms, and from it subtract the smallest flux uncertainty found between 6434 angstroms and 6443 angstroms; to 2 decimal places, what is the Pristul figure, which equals -0.20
